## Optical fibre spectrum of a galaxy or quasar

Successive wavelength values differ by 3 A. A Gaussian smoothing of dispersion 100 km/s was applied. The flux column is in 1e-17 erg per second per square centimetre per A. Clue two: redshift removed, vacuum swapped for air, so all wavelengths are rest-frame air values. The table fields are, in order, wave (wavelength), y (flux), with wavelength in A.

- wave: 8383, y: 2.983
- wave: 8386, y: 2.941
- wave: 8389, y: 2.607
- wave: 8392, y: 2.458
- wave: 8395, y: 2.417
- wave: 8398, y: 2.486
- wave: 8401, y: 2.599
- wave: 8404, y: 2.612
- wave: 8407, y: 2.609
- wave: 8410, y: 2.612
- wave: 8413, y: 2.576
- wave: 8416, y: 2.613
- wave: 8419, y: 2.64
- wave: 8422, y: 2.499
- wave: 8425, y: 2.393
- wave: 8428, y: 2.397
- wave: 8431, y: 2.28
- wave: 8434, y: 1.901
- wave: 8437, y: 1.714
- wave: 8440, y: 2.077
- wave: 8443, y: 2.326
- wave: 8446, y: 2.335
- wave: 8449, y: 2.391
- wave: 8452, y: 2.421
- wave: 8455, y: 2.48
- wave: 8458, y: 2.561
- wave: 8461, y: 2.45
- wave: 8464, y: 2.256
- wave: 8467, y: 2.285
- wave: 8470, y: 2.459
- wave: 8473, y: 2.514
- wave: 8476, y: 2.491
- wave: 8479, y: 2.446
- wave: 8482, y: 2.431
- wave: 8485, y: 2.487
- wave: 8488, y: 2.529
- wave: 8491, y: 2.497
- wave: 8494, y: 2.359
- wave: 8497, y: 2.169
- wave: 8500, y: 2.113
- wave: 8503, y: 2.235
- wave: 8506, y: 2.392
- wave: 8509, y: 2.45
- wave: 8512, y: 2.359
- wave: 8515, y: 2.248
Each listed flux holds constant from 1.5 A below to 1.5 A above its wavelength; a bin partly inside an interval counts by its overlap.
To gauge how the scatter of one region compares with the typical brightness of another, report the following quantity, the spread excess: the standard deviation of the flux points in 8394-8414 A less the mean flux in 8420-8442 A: -2.1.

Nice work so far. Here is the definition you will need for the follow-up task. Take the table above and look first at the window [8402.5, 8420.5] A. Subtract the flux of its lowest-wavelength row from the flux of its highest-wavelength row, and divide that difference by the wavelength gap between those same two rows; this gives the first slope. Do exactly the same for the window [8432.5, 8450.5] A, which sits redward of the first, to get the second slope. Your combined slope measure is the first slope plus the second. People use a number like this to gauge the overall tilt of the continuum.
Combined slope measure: 0.03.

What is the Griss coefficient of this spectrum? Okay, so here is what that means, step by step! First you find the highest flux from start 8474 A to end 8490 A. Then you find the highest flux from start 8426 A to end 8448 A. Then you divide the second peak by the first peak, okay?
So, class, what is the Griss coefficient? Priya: 0.95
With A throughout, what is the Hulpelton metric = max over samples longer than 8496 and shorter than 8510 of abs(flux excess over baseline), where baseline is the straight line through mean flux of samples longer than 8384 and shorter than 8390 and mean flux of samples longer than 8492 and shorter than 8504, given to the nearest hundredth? 0.28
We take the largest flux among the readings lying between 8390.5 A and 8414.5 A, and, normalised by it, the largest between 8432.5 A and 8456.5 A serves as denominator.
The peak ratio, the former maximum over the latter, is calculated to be 1.05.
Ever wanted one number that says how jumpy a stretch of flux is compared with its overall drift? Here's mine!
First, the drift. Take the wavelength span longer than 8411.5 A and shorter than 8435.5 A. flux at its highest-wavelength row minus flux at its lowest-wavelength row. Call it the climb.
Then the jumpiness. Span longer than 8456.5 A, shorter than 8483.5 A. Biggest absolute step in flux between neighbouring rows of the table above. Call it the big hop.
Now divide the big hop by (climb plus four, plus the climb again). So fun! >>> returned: 0.07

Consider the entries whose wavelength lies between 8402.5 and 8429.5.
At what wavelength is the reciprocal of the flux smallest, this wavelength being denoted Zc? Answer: 8419 A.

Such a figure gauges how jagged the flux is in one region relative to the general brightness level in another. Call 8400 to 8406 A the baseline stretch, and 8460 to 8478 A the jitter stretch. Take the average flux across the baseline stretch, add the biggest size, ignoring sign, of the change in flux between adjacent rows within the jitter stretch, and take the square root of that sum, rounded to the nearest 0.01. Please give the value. 1.67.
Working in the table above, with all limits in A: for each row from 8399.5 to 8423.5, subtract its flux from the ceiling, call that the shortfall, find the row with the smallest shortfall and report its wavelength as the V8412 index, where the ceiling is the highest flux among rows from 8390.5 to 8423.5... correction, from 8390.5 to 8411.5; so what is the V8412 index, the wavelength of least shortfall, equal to 8419 A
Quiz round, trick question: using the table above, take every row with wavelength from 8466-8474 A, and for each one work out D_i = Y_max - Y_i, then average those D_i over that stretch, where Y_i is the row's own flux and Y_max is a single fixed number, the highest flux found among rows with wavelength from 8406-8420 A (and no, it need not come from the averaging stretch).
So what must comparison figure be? 0.22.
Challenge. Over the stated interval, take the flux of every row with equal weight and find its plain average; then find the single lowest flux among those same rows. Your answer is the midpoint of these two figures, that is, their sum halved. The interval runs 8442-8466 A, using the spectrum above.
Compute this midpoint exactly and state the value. 2.33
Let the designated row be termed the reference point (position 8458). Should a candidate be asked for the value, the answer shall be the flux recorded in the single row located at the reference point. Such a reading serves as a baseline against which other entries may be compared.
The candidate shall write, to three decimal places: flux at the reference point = 2.561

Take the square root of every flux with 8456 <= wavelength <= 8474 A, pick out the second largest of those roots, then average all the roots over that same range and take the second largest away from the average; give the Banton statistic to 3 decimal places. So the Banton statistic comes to -0.030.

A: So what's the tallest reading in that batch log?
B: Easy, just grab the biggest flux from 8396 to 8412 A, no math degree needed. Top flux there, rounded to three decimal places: 2.612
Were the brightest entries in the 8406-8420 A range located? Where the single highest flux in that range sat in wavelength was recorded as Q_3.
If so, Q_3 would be 8419 A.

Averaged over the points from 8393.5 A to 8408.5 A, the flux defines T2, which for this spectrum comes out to 2.54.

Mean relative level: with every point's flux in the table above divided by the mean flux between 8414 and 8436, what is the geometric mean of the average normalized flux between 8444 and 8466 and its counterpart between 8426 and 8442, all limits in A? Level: 0.94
